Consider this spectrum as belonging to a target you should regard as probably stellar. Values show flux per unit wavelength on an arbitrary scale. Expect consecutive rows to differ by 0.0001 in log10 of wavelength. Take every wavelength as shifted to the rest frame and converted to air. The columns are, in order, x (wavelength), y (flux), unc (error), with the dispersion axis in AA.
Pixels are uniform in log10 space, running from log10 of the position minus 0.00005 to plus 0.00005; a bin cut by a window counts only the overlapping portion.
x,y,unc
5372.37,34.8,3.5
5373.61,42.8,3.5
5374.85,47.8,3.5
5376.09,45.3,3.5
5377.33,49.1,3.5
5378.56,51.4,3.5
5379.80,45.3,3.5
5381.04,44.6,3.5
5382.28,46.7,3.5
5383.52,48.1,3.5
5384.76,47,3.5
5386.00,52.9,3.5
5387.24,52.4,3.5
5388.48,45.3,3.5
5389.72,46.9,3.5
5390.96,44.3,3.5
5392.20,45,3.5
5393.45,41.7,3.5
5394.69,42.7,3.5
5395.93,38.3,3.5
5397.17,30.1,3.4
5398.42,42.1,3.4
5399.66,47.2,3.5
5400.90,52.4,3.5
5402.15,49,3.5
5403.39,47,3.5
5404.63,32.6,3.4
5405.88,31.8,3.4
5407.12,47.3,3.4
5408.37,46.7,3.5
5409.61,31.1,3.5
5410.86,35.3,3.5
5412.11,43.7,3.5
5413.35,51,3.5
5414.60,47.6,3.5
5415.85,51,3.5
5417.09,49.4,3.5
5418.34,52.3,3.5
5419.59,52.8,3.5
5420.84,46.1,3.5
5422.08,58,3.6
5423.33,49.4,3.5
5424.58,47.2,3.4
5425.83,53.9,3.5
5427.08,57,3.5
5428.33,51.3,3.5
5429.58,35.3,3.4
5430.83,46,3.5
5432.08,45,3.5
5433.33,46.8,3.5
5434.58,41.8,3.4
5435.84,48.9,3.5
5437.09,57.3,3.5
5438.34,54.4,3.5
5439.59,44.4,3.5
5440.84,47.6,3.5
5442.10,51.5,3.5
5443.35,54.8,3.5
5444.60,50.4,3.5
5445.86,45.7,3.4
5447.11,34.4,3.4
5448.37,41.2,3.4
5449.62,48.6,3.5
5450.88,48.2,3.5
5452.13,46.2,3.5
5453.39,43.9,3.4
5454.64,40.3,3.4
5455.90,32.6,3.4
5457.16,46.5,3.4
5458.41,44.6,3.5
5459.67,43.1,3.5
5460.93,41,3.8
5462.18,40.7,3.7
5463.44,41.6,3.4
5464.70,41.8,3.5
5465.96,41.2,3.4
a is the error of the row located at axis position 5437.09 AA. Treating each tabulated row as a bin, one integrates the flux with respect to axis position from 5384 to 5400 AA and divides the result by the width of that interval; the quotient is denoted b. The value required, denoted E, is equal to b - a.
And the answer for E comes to 40.8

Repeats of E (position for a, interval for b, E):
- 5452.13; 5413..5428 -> 47.8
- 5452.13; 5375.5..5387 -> 44.5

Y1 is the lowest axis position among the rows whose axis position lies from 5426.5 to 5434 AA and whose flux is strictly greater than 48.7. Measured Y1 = 5427.08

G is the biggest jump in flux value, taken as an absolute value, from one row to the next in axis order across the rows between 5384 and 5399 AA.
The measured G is 12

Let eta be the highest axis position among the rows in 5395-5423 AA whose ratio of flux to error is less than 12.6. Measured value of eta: 5412.11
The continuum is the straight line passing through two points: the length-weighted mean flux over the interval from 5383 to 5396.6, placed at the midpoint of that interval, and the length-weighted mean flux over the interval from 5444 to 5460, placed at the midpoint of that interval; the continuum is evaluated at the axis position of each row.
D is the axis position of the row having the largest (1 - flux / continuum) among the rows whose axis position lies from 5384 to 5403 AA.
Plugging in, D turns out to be 5397.17 AA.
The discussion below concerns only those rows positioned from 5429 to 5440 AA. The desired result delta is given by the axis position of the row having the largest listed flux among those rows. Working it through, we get 5437.09 AA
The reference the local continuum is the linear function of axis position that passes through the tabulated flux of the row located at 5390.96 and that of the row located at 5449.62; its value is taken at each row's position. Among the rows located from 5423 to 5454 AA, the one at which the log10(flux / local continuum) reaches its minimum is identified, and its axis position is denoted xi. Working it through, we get 5447.11 AA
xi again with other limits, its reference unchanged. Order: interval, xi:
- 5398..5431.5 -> 5409.61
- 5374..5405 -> 5397.17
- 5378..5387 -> 5381.04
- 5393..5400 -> 5397.17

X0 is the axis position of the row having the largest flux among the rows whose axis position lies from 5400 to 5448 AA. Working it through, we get 5422.08 AA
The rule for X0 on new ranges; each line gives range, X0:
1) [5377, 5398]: 5386.00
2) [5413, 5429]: 5422.08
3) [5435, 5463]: 5437.09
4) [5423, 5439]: 5437.09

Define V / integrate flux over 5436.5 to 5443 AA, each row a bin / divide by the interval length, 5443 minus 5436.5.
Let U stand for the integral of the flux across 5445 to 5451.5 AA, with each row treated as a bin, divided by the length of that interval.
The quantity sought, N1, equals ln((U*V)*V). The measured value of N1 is 11.7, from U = 44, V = 51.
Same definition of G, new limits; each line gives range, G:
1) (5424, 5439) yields 16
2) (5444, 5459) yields 14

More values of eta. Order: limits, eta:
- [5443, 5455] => 5454.64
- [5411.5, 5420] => 5412.11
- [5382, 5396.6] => 5395.93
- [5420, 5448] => 5447.11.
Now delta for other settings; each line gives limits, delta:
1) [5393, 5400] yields 5399.66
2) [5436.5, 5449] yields 5437.09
